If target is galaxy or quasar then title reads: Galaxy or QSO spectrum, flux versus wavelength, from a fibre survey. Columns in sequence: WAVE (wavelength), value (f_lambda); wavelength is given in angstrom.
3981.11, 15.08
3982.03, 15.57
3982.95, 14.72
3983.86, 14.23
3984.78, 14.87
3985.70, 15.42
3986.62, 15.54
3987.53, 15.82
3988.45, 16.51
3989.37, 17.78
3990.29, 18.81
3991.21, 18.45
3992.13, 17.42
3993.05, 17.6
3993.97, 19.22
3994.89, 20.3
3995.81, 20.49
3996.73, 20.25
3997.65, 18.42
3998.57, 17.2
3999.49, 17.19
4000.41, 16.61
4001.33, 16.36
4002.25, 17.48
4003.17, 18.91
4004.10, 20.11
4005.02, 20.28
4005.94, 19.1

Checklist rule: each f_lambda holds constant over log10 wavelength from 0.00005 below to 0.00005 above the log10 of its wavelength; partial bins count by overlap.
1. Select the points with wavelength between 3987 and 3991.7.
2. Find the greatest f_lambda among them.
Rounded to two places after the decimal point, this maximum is 18.81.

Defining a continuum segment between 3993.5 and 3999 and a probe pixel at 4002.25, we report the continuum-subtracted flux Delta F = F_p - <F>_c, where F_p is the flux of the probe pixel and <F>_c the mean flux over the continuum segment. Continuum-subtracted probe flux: -1.8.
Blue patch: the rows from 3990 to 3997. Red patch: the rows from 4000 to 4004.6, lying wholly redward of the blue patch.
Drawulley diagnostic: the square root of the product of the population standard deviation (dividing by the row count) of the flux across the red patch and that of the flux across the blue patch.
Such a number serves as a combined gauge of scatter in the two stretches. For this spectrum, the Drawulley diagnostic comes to 1.27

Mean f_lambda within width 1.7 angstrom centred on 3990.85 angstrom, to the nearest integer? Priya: 19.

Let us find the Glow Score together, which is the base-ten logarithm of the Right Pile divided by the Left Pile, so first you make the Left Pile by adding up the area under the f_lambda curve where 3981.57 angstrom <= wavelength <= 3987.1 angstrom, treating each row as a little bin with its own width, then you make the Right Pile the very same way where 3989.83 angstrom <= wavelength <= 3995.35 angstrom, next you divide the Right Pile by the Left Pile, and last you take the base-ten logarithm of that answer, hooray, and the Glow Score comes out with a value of 0.09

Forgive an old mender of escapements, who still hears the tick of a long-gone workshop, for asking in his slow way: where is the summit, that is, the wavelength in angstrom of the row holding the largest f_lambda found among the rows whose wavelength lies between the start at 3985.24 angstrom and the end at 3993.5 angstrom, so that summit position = 3990.29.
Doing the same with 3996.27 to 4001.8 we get 3996.73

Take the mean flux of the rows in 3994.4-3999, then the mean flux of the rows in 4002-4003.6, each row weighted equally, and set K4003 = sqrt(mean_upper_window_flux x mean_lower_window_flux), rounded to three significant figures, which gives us 18.8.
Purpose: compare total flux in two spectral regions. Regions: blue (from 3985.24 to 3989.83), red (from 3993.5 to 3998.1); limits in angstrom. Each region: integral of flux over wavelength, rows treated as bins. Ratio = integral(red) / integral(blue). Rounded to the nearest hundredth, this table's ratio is 1.22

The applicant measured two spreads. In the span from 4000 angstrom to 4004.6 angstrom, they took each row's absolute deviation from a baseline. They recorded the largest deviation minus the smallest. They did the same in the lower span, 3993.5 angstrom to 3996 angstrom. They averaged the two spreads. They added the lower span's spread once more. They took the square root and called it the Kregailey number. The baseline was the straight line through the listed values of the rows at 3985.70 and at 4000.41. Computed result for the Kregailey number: 1.81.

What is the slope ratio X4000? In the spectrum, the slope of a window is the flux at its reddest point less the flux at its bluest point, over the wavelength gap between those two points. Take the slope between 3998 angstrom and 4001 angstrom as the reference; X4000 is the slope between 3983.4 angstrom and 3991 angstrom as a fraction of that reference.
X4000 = -2.2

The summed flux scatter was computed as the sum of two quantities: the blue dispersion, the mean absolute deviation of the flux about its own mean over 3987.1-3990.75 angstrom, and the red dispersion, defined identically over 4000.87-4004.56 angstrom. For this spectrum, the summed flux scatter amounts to 2.4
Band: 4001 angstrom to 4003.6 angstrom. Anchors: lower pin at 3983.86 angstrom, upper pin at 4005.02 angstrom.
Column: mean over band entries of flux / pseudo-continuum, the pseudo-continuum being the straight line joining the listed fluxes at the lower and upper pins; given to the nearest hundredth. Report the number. 0.90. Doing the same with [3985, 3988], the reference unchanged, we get 1.04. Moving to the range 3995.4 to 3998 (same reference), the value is 1.10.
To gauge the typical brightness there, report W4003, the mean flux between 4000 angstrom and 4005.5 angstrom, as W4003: 18.3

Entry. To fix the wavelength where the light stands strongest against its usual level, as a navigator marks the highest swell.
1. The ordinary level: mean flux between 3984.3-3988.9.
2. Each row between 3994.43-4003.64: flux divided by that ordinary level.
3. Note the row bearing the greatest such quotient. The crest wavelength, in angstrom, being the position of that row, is 3995.81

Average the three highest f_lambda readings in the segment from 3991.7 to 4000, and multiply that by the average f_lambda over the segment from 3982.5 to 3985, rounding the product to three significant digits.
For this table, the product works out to 297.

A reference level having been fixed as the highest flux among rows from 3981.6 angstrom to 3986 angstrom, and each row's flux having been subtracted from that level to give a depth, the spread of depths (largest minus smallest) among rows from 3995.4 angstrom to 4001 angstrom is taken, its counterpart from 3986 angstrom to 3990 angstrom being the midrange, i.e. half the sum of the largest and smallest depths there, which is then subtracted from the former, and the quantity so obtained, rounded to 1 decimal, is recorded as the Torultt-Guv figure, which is 5.0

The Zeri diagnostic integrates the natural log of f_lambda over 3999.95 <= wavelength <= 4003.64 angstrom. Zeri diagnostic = 10.5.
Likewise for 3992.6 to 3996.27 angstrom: 10.9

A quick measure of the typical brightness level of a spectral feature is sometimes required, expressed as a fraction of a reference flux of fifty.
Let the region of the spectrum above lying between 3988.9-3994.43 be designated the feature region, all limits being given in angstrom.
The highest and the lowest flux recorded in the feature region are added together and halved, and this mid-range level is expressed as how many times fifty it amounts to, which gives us 0.366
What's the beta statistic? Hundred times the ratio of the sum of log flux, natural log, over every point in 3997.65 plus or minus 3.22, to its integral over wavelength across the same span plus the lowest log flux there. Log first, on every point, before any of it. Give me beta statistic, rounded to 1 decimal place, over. 94.5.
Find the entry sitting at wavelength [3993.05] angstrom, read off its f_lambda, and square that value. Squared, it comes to 310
